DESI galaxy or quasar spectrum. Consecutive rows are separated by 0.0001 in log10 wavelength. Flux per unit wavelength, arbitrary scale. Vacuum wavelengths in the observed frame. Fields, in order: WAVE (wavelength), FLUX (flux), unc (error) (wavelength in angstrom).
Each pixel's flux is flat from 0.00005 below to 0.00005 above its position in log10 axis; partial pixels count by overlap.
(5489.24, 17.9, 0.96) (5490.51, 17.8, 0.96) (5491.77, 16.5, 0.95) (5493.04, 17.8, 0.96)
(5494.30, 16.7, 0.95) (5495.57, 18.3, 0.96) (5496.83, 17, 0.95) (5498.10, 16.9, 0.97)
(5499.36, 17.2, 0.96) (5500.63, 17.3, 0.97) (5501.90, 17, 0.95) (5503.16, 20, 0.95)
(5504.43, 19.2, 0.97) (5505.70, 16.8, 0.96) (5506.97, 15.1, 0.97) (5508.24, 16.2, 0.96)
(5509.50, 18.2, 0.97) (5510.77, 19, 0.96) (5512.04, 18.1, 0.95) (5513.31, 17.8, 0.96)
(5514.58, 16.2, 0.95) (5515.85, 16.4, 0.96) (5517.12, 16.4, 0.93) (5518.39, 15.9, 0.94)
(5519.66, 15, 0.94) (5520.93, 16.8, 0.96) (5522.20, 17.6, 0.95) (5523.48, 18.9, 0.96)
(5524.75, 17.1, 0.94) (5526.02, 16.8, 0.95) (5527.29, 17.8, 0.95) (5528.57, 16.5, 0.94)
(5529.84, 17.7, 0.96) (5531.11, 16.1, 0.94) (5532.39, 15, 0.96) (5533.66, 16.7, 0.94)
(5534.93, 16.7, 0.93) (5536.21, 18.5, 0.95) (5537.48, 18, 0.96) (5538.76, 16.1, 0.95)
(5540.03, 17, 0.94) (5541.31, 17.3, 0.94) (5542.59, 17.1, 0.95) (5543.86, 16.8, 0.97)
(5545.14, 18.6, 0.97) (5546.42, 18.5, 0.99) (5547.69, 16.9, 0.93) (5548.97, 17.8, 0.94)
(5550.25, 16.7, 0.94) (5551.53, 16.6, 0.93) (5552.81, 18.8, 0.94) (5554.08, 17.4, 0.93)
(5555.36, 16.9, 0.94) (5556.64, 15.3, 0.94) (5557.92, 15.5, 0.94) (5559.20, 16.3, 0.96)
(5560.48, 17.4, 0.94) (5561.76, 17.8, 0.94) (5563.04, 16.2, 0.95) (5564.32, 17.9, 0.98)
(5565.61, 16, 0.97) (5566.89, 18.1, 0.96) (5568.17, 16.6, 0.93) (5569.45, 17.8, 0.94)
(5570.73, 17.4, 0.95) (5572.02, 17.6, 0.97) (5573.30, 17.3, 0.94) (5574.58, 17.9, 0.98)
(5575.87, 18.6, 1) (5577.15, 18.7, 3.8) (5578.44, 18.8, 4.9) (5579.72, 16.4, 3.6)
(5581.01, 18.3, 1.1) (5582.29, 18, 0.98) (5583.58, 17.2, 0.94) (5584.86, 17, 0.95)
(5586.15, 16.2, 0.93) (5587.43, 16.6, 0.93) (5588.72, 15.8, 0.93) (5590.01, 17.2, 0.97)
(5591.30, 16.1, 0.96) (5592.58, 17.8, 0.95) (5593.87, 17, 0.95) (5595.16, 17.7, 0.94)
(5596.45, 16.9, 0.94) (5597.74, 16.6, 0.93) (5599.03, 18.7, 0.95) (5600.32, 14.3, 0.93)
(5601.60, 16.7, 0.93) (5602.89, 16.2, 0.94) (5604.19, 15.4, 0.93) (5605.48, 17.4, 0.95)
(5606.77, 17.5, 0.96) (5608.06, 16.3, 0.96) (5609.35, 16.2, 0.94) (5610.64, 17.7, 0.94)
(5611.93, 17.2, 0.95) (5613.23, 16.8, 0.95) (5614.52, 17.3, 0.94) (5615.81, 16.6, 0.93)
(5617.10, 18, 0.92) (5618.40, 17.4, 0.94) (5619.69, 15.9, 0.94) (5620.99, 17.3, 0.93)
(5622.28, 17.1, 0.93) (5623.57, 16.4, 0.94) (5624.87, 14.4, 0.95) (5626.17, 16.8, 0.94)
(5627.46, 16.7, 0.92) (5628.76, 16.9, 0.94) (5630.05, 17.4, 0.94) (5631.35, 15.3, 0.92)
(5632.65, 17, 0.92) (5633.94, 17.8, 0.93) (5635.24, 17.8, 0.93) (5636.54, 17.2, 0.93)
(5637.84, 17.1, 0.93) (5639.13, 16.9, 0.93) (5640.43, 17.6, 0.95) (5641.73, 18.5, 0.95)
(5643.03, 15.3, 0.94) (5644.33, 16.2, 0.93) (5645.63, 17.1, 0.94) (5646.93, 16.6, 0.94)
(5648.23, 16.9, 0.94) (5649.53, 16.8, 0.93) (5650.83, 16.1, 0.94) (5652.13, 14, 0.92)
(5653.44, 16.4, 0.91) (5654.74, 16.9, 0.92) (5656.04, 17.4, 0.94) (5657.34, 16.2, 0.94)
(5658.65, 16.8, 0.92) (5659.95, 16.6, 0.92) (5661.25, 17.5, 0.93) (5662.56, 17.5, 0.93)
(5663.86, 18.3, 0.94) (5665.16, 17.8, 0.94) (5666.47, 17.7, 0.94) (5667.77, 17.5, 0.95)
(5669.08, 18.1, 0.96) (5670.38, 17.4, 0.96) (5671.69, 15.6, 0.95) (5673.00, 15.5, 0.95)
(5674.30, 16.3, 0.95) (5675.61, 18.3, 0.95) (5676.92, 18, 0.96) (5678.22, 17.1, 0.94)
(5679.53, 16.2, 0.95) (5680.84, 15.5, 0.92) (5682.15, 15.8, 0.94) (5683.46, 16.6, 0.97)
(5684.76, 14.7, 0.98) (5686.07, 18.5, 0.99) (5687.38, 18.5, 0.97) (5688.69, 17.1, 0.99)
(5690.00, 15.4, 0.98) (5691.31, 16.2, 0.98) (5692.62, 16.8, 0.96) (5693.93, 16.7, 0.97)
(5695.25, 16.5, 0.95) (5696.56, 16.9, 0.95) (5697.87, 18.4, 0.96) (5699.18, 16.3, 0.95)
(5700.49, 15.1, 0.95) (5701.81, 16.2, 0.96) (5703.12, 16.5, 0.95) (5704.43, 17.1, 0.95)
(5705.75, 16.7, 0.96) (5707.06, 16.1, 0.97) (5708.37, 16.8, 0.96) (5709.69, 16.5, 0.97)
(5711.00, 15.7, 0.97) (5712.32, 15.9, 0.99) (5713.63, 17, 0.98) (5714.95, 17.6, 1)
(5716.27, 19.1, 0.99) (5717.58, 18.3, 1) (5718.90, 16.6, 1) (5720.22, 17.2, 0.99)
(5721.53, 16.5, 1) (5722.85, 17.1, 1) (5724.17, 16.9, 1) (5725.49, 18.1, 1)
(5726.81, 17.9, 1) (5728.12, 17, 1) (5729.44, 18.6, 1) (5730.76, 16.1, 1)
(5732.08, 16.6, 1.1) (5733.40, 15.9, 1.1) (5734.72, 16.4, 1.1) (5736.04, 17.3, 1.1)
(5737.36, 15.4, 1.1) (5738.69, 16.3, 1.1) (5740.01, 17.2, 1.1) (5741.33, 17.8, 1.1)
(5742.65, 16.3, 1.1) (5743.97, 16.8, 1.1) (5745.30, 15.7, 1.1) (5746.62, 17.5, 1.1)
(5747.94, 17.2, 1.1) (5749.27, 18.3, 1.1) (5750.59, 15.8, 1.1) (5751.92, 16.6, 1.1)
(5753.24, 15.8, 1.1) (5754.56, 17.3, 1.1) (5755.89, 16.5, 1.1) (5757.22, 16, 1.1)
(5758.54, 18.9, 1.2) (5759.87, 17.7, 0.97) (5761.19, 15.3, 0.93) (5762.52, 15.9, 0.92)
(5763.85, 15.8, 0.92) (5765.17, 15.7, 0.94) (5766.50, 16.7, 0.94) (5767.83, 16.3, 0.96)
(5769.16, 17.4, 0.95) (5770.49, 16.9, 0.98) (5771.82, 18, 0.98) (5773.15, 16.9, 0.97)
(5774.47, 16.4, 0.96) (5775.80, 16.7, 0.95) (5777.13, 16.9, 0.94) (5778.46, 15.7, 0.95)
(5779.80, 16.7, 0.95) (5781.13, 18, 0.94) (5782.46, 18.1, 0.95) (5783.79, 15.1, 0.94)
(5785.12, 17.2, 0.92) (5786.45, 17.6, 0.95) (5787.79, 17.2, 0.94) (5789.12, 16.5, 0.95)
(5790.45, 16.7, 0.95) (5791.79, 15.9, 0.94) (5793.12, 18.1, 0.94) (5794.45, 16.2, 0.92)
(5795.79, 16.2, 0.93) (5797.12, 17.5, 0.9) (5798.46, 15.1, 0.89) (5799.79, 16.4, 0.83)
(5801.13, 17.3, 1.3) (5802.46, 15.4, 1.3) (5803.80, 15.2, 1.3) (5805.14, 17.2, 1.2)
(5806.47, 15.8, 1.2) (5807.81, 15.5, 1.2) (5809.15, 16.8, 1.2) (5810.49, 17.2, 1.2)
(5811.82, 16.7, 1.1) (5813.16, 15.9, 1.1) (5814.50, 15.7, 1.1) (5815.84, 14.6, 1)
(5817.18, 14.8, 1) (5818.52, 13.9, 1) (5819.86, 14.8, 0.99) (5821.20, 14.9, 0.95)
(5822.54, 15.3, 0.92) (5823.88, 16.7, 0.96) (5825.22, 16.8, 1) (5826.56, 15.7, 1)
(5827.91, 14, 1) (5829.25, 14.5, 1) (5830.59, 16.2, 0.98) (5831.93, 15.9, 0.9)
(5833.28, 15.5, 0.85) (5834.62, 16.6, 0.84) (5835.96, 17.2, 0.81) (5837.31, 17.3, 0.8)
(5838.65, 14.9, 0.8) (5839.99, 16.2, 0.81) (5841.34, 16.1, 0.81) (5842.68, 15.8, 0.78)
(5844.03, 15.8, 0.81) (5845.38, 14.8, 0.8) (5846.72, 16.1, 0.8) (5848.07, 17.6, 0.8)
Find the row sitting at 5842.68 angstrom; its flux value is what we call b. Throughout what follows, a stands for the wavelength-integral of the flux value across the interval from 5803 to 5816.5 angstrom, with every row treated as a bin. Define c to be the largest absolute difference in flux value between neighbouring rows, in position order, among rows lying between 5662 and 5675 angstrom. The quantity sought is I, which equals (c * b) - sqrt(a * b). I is -30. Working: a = 217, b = 15.8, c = 1.8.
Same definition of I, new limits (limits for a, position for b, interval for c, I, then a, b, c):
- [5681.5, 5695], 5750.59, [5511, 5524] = -31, 224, 15.8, 1.8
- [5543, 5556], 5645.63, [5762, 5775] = -44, 228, 17.1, 1.1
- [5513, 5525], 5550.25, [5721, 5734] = -16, 201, 16.7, 2.5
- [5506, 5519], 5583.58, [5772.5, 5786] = -10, 220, 17.2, 3.0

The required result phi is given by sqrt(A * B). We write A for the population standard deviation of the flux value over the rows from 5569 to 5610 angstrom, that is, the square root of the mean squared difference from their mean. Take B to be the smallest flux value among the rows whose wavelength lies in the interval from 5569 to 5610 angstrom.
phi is 3.81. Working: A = 1.01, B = 14.3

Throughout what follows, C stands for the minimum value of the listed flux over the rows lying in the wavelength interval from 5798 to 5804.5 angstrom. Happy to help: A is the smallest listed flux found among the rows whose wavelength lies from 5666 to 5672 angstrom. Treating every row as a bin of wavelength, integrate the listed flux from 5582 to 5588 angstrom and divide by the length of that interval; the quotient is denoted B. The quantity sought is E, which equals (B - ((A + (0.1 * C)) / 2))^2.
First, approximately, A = 15.6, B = 17.0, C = 15.1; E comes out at 71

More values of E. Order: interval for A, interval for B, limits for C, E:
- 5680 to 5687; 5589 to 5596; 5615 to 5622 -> 80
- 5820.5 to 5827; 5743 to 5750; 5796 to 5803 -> 78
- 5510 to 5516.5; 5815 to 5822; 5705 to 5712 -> 33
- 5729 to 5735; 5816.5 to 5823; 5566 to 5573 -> 35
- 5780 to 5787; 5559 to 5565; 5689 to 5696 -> 78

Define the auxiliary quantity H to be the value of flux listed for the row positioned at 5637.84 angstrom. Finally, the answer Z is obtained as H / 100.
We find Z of 0.171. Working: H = 17.1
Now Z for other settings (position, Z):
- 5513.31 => 0.178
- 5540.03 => 0.170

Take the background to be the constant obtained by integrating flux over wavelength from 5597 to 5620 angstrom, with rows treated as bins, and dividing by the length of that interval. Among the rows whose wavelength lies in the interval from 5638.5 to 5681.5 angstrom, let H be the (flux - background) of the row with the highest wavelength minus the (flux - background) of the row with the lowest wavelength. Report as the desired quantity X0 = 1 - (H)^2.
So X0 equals -1.0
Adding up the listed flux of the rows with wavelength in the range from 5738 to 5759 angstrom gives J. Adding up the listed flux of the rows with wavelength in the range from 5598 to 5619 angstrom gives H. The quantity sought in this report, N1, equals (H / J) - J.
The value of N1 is -269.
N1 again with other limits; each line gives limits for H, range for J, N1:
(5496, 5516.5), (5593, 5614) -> -268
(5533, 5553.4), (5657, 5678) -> -274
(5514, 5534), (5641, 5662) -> -264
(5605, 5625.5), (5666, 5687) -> -268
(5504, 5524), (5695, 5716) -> -264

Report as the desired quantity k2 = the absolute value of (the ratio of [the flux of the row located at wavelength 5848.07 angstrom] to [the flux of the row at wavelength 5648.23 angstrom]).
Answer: 1.04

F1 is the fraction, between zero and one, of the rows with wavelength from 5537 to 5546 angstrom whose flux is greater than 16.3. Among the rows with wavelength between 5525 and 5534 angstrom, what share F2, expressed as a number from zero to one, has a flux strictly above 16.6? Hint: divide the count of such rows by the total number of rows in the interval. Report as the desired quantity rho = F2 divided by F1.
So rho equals 0.67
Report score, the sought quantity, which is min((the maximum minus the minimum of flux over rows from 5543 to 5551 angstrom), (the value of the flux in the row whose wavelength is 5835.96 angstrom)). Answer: 1.90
